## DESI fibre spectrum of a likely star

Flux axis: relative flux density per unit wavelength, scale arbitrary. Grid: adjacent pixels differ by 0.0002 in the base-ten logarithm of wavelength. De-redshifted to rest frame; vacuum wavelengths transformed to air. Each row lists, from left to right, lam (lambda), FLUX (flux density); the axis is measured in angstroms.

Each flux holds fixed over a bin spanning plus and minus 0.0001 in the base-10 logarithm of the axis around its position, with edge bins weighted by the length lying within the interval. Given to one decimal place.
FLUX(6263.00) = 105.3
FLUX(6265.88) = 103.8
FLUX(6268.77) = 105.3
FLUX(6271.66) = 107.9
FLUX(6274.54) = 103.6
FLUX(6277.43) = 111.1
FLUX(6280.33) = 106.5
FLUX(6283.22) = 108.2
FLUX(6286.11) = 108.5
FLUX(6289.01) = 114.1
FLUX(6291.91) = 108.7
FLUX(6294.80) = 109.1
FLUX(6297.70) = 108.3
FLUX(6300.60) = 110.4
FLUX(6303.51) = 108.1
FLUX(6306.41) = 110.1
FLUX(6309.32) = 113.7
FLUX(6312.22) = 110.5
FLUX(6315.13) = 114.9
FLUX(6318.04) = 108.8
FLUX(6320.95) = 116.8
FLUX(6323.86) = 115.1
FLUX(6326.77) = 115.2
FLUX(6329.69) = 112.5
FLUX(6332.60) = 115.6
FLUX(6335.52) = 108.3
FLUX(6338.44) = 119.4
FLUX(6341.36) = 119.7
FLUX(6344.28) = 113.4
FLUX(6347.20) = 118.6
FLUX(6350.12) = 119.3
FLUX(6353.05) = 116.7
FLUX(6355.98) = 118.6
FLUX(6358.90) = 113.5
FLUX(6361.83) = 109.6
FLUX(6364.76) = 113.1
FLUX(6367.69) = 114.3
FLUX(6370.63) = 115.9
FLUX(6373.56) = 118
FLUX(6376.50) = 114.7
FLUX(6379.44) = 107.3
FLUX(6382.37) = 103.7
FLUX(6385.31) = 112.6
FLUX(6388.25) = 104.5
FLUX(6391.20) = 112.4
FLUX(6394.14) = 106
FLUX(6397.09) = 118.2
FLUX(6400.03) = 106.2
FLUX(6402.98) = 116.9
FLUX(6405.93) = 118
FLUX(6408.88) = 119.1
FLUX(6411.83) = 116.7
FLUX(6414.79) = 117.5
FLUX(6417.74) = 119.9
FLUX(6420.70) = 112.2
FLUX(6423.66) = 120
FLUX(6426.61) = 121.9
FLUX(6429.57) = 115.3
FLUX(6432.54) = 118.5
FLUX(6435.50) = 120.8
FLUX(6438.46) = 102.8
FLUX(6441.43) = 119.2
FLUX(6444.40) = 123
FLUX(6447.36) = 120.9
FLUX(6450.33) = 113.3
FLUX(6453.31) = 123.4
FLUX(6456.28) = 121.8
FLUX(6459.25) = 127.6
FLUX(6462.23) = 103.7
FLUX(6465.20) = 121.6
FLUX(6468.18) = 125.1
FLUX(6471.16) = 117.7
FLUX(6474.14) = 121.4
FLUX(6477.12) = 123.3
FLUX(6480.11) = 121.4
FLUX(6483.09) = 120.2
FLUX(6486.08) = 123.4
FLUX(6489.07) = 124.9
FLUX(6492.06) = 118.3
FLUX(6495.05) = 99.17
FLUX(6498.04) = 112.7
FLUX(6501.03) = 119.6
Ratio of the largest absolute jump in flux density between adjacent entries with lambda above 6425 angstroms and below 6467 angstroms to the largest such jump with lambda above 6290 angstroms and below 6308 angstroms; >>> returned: 10.4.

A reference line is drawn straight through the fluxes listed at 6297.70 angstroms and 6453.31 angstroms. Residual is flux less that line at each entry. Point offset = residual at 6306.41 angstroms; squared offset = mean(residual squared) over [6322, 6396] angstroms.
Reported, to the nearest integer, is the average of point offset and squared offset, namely 18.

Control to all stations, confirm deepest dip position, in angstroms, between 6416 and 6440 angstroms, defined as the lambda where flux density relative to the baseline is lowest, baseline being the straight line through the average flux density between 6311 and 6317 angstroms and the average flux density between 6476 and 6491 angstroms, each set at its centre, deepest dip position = 6438.46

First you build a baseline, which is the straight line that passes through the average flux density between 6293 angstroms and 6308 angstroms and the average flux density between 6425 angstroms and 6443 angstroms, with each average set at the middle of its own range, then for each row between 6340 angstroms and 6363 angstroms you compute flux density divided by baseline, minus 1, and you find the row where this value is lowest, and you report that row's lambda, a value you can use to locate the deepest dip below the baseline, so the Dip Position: 6361.83 angstroms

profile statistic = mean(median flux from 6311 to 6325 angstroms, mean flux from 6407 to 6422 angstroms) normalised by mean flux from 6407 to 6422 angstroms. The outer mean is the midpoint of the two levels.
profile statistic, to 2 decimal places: 0.99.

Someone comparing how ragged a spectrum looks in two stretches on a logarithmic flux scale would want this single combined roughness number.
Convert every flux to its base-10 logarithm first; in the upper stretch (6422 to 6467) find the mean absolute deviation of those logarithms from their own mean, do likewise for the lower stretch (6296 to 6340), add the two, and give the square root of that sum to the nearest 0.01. 0.18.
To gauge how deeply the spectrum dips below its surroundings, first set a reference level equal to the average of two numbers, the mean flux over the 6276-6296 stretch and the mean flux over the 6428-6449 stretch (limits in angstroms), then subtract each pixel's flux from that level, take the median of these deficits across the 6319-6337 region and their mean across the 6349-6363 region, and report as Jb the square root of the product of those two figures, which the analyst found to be 2.0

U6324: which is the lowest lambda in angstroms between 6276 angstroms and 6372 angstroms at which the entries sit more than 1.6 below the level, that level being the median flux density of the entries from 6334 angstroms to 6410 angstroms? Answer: 6277.43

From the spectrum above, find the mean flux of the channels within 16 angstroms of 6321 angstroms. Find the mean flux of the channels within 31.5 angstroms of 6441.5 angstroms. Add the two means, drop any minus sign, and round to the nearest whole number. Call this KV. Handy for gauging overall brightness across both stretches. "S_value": 231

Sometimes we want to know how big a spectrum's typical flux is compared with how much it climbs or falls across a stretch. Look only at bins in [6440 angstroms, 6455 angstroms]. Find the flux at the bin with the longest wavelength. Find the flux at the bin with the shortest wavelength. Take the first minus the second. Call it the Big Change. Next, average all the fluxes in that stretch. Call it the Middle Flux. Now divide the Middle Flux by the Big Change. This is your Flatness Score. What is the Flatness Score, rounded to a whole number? 29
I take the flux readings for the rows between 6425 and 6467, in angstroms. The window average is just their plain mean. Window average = 118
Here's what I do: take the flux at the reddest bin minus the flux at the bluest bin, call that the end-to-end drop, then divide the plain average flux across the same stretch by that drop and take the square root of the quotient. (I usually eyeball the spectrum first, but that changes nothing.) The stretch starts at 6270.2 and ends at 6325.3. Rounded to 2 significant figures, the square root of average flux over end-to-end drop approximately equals 3.9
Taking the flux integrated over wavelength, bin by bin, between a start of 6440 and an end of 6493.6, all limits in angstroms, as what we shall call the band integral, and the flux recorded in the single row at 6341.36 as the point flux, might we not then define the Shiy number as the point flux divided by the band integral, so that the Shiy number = 0.019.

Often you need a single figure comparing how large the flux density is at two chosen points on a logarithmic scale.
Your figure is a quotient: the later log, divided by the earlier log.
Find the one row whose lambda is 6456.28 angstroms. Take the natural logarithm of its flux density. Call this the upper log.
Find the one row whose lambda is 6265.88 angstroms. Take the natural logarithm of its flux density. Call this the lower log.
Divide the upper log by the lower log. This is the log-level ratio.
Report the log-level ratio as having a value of 1.03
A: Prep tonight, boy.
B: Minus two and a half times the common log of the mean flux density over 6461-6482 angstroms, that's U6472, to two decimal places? -5.19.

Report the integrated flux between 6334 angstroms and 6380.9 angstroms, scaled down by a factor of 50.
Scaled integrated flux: 108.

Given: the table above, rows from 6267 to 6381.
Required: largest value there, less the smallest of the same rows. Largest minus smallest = 16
